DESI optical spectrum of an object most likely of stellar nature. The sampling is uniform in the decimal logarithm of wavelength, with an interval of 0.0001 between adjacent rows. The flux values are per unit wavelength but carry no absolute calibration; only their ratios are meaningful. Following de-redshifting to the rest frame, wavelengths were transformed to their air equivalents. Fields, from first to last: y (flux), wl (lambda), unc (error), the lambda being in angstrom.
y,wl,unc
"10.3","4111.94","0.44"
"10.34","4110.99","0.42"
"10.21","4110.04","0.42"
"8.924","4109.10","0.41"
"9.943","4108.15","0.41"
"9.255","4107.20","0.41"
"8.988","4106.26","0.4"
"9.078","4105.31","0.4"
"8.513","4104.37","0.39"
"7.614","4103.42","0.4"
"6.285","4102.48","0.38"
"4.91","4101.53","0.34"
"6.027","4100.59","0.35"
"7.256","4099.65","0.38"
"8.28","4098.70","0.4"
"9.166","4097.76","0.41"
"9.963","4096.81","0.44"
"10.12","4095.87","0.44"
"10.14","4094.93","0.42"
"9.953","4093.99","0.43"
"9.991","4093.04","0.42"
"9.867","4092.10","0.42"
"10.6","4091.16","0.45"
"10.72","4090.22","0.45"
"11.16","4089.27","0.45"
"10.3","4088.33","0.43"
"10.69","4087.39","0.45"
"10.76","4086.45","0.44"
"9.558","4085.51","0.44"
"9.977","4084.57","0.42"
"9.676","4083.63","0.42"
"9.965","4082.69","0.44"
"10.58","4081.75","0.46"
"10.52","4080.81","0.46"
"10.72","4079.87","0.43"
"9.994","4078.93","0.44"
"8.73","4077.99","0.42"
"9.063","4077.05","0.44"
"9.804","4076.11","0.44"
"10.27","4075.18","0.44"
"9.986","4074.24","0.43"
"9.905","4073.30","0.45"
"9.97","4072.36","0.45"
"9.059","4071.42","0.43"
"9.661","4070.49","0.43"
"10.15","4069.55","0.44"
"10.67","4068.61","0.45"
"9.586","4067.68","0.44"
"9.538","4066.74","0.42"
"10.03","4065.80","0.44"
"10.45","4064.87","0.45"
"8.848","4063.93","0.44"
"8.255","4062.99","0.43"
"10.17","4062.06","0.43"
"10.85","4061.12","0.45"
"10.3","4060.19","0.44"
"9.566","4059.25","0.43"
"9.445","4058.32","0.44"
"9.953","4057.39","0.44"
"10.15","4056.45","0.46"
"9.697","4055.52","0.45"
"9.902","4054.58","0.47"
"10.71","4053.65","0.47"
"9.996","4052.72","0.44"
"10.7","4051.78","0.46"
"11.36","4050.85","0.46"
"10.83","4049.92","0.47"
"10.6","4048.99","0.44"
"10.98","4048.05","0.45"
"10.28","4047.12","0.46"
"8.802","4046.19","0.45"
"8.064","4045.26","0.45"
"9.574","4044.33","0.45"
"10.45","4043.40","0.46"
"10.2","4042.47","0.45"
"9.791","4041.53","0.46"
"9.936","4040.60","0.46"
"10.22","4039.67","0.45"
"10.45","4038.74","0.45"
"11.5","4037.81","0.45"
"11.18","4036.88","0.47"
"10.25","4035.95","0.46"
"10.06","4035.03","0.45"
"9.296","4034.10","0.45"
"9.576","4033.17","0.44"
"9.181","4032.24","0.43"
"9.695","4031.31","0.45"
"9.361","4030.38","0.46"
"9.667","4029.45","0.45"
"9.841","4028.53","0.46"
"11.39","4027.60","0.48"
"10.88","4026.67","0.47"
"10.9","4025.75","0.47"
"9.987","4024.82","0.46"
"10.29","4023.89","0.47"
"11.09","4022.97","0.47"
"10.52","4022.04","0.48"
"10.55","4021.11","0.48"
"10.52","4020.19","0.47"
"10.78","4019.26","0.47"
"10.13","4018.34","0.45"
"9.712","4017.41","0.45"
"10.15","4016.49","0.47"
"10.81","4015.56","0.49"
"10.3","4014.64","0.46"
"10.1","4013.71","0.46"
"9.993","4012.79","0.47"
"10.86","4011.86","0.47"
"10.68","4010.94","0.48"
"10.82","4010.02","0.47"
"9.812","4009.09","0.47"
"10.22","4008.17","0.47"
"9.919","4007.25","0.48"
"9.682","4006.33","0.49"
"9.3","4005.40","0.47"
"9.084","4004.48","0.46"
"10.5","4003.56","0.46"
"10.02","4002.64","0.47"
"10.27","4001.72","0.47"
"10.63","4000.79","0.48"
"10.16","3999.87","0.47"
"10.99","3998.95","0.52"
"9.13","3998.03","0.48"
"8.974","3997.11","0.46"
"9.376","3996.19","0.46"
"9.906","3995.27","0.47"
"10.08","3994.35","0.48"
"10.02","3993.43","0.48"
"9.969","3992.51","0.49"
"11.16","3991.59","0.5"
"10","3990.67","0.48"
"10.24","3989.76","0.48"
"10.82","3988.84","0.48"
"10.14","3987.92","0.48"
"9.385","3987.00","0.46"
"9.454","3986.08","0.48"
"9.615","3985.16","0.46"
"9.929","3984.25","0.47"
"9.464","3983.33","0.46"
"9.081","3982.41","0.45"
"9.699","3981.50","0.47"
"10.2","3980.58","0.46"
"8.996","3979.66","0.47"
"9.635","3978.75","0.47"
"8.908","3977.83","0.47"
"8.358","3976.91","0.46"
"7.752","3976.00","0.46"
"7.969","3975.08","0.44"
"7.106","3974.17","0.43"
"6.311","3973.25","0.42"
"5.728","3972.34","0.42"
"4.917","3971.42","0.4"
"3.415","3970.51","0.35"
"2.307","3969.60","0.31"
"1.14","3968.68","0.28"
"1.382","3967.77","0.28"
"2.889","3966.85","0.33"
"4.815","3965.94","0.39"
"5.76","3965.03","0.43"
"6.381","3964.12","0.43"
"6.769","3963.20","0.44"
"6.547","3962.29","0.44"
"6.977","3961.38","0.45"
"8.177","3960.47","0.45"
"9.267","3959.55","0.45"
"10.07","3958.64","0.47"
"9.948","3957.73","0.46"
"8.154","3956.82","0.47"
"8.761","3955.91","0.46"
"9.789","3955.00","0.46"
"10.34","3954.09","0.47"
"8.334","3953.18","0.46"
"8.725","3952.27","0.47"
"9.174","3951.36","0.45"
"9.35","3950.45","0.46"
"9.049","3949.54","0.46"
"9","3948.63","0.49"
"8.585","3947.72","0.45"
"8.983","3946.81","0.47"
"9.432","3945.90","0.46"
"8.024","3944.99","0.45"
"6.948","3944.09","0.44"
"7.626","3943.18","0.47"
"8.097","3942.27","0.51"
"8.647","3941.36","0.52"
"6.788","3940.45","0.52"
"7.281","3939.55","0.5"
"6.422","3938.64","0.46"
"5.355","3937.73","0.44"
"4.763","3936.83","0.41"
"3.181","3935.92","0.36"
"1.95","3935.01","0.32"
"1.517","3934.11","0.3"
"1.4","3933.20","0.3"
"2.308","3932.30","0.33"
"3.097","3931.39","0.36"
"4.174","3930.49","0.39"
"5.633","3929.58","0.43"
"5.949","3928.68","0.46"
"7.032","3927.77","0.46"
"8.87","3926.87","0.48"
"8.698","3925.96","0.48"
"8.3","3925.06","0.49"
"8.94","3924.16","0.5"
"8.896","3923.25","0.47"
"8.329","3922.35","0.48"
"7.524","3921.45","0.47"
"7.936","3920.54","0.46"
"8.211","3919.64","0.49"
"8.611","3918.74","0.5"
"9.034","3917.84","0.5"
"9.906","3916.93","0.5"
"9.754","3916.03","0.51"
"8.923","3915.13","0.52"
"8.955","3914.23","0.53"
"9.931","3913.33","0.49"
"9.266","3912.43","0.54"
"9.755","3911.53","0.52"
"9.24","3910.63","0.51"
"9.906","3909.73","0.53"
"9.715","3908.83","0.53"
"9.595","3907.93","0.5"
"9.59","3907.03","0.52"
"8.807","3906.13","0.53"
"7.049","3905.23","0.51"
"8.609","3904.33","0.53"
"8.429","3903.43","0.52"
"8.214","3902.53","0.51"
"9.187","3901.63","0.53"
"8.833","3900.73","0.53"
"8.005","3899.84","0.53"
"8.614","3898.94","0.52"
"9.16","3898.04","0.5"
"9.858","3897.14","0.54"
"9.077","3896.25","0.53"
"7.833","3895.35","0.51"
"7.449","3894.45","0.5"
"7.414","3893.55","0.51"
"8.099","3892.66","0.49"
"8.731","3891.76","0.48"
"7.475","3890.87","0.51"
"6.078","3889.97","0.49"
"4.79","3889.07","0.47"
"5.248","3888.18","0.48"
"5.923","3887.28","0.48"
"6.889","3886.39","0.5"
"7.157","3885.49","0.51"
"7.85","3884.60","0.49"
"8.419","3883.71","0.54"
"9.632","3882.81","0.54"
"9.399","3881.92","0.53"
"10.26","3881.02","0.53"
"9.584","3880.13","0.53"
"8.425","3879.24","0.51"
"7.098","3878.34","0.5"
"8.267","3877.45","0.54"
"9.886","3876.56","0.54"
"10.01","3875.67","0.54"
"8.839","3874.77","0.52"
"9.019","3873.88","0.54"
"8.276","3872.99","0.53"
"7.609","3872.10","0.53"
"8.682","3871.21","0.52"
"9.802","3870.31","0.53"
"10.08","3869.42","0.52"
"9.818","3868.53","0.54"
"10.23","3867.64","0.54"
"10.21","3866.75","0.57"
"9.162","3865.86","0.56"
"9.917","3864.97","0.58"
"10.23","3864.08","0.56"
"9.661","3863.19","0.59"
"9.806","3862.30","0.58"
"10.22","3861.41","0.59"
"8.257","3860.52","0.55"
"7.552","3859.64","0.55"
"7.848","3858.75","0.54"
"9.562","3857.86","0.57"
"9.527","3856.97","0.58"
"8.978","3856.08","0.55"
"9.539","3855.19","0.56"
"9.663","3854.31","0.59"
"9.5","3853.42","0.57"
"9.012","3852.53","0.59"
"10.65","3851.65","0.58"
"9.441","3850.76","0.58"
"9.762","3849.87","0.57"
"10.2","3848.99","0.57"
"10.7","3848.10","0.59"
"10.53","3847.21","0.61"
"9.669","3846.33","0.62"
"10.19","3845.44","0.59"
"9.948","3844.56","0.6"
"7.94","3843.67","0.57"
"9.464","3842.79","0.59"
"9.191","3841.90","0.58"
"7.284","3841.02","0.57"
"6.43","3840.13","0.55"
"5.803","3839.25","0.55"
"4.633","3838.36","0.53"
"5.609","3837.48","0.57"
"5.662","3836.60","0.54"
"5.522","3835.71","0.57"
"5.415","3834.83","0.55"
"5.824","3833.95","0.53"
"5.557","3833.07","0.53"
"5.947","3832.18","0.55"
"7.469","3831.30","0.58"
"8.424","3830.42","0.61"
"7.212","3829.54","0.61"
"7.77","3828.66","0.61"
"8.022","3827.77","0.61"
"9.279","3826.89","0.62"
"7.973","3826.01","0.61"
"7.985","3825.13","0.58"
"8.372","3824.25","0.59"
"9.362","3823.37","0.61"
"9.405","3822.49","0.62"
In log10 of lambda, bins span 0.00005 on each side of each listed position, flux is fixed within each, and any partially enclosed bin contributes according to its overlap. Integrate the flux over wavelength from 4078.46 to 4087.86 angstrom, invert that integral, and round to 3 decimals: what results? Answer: 0.010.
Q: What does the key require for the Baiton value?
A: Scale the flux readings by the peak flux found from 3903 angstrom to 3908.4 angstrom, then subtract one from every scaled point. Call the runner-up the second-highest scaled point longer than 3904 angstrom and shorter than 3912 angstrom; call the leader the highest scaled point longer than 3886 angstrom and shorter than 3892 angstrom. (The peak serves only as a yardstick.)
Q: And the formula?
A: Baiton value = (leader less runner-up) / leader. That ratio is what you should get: 1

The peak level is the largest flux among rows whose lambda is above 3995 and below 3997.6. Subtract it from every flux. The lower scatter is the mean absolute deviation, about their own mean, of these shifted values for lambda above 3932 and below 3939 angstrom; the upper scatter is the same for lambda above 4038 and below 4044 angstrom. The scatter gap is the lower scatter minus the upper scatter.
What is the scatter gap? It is 1.4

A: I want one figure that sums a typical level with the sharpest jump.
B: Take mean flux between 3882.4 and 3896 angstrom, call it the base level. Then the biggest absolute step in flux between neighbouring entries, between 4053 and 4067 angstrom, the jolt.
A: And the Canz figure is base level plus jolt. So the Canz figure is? 9.2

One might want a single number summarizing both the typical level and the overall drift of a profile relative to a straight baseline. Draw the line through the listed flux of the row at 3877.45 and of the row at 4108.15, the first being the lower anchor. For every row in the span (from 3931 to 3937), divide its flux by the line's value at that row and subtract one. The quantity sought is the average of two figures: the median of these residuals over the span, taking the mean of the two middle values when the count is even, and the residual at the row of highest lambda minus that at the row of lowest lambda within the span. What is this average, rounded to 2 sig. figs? -0.27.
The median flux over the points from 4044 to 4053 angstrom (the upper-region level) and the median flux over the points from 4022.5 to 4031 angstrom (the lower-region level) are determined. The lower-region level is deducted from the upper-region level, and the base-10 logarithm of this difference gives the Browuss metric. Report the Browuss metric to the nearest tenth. -0.8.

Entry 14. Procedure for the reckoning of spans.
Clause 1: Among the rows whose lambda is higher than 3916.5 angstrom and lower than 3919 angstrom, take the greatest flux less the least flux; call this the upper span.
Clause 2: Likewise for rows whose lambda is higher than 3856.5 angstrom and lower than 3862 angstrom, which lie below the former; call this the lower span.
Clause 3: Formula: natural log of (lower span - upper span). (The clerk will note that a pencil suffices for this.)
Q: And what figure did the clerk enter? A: 0.32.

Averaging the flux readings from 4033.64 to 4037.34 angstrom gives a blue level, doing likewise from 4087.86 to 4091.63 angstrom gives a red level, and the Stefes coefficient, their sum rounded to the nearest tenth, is 20.9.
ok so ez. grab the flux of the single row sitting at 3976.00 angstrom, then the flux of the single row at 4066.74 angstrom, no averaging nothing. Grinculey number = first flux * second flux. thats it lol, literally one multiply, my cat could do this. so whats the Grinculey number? 74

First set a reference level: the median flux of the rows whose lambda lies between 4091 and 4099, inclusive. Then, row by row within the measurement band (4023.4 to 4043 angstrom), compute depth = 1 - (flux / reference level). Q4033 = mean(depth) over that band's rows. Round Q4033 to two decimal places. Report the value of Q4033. -0.02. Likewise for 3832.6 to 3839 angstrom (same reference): 0.45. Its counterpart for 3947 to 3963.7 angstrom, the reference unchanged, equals 0.12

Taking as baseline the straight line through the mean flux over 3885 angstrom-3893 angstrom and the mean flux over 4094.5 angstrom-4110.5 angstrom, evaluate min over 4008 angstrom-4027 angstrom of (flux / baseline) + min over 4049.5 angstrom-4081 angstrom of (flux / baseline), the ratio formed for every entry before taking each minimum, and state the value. 2.3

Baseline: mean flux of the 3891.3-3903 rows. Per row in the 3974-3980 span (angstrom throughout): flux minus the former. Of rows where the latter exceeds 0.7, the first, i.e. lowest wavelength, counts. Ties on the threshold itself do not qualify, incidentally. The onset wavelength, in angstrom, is 3978.75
